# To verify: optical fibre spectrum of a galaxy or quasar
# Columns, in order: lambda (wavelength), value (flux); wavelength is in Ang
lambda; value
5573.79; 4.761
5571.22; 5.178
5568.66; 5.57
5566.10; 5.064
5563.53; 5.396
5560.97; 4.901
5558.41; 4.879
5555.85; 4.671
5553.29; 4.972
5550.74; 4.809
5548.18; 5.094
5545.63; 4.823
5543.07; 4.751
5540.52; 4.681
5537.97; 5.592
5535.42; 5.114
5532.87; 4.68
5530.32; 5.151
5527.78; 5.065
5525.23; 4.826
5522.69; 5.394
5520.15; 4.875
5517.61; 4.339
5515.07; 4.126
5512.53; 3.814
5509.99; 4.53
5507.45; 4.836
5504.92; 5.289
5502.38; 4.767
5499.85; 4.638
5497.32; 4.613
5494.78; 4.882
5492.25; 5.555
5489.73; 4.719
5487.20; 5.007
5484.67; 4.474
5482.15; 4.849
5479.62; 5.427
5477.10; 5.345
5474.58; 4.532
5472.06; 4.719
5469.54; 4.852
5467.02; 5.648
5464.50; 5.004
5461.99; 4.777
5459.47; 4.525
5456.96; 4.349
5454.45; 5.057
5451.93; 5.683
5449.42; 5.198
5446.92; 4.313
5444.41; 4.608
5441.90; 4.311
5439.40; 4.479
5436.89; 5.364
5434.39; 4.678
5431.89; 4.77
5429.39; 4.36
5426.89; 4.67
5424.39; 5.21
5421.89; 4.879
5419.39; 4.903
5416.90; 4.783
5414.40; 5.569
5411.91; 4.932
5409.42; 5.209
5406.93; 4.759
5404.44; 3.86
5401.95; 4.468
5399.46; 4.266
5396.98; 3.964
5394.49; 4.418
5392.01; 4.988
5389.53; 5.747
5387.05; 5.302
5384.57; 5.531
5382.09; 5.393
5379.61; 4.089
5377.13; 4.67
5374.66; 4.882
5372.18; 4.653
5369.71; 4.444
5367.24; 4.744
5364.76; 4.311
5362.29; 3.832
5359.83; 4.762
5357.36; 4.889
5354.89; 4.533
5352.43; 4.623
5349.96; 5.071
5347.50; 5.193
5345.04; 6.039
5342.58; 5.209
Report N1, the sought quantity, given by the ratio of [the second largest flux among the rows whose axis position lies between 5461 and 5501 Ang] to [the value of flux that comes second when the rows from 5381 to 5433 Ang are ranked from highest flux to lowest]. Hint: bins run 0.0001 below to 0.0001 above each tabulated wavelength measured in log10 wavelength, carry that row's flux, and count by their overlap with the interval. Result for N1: 1.00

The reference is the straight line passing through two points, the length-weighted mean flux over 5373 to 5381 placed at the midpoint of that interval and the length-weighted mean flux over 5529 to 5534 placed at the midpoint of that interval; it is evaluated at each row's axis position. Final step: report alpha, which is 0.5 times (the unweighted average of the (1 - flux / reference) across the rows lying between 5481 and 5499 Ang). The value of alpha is 0.00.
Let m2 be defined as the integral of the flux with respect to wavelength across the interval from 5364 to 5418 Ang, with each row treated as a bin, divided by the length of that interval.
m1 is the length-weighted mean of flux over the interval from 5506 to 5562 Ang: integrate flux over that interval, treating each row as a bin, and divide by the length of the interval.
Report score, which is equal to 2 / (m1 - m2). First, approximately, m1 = 4.82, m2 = 4.78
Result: 48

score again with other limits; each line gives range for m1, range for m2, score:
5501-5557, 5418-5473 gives -277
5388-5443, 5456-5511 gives -16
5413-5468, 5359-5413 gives 11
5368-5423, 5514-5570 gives -14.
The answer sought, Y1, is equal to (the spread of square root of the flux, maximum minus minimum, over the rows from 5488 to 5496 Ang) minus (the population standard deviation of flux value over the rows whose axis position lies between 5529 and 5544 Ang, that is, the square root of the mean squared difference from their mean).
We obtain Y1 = -0.15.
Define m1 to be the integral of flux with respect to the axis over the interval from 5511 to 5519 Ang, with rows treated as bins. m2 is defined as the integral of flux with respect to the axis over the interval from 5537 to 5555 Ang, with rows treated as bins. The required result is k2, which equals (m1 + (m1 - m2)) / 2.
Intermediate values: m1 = 33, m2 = 89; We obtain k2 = -12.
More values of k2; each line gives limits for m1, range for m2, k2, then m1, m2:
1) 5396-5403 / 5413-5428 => -8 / 30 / 75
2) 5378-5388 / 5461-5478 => 8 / 51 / 85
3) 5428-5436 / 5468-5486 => -7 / 37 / 88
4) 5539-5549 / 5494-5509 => 12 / 48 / 72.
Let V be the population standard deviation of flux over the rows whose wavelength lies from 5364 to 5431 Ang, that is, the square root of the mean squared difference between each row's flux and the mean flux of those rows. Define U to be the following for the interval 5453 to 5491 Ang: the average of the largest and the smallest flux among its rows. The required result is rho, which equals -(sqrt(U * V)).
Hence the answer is -1.552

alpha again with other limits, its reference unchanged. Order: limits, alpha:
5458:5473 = -0.02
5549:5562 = 0.01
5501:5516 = 0.03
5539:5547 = 0.02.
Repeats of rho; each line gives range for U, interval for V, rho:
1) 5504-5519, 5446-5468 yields -1.479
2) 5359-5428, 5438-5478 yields -1.442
